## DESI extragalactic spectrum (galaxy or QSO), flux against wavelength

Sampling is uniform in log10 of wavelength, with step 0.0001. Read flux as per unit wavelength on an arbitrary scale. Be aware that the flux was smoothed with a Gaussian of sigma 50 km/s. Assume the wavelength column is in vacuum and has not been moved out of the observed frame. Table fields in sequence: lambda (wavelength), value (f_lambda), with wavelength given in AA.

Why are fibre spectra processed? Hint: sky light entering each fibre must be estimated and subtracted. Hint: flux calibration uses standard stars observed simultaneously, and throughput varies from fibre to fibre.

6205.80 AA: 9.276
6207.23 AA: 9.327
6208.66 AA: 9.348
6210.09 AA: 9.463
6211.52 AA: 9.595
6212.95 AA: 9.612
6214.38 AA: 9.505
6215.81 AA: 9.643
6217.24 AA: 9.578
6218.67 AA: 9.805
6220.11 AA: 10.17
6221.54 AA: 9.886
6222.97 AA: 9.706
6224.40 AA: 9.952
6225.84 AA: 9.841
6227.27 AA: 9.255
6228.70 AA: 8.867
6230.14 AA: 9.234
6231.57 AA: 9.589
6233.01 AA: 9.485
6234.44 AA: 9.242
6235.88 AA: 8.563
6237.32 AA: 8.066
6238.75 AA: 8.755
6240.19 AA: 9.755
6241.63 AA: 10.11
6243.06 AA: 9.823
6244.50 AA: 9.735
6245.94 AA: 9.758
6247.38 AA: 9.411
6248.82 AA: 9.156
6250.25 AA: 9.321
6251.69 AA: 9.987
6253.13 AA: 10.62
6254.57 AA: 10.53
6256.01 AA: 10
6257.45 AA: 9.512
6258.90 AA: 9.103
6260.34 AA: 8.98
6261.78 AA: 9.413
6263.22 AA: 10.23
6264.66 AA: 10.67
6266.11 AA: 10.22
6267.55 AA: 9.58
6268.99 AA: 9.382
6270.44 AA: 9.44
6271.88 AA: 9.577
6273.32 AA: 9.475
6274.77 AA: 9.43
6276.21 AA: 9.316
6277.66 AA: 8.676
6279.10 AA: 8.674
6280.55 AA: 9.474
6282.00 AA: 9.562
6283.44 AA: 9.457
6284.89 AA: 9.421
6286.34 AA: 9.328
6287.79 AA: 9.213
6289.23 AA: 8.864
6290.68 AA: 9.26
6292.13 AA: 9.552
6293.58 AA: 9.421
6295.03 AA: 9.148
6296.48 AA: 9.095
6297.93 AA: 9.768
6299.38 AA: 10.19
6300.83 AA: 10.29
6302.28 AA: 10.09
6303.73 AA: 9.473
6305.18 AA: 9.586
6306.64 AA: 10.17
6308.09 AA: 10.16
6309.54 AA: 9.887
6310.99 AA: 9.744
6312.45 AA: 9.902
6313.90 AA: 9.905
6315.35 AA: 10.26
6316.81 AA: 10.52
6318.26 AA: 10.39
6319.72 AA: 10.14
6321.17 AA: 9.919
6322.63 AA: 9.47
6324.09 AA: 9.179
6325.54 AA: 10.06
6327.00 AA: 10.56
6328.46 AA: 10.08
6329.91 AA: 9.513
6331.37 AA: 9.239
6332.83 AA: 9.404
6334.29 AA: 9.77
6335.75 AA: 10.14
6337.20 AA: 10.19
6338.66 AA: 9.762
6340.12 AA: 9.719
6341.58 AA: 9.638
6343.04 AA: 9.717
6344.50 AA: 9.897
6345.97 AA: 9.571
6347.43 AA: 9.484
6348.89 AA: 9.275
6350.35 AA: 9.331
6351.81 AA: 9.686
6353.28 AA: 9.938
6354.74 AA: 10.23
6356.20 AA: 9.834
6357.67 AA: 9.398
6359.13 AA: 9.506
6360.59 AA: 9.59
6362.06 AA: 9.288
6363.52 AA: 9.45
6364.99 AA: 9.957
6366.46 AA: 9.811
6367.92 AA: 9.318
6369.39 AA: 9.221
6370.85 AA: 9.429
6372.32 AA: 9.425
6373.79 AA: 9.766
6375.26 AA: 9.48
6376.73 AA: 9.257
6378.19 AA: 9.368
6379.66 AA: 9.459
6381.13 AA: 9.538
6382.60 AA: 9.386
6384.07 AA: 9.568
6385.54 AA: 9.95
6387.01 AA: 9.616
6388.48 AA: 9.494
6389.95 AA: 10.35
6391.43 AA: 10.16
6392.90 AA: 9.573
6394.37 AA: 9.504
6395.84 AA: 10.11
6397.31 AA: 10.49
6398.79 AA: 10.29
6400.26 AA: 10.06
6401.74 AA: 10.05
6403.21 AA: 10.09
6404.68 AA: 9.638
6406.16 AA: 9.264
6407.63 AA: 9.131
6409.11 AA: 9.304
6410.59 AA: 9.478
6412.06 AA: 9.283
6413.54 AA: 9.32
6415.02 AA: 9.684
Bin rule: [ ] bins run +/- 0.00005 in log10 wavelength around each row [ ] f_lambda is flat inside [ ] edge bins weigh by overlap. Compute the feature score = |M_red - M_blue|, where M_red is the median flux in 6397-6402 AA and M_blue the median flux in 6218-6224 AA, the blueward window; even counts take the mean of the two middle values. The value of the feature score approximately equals 0.33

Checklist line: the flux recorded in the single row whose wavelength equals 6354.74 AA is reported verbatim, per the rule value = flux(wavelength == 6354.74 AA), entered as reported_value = 10.23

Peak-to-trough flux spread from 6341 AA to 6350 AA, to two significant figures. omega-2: 0.62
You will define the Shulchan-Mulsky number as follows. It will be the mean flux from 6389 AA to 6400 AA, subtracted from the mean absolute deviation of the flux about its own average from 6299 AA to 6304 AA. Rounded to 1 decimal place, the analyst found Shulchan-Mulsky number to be -9.8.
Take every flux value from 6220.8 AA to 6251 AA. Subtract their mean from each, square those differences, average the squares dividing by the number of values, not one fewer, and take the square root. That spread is 0.50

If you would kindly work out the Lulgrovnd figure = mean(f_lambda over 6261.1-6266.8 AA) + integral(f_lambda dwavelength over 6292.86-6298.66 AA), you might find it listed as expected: 64.4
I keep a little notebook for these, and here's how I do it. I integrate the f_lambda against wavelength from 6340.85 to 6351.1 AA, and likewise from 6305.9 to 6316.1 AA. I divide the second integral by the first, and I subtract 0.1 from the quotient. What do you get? 0.941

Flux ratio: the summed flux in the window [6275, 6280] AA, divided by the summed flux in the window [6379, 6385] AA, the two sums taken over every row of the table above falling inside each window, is 0.70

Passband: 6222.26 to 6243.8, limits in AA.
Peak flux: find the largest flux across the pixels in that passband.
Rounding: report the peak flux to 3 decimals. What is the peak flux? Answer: 10.110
